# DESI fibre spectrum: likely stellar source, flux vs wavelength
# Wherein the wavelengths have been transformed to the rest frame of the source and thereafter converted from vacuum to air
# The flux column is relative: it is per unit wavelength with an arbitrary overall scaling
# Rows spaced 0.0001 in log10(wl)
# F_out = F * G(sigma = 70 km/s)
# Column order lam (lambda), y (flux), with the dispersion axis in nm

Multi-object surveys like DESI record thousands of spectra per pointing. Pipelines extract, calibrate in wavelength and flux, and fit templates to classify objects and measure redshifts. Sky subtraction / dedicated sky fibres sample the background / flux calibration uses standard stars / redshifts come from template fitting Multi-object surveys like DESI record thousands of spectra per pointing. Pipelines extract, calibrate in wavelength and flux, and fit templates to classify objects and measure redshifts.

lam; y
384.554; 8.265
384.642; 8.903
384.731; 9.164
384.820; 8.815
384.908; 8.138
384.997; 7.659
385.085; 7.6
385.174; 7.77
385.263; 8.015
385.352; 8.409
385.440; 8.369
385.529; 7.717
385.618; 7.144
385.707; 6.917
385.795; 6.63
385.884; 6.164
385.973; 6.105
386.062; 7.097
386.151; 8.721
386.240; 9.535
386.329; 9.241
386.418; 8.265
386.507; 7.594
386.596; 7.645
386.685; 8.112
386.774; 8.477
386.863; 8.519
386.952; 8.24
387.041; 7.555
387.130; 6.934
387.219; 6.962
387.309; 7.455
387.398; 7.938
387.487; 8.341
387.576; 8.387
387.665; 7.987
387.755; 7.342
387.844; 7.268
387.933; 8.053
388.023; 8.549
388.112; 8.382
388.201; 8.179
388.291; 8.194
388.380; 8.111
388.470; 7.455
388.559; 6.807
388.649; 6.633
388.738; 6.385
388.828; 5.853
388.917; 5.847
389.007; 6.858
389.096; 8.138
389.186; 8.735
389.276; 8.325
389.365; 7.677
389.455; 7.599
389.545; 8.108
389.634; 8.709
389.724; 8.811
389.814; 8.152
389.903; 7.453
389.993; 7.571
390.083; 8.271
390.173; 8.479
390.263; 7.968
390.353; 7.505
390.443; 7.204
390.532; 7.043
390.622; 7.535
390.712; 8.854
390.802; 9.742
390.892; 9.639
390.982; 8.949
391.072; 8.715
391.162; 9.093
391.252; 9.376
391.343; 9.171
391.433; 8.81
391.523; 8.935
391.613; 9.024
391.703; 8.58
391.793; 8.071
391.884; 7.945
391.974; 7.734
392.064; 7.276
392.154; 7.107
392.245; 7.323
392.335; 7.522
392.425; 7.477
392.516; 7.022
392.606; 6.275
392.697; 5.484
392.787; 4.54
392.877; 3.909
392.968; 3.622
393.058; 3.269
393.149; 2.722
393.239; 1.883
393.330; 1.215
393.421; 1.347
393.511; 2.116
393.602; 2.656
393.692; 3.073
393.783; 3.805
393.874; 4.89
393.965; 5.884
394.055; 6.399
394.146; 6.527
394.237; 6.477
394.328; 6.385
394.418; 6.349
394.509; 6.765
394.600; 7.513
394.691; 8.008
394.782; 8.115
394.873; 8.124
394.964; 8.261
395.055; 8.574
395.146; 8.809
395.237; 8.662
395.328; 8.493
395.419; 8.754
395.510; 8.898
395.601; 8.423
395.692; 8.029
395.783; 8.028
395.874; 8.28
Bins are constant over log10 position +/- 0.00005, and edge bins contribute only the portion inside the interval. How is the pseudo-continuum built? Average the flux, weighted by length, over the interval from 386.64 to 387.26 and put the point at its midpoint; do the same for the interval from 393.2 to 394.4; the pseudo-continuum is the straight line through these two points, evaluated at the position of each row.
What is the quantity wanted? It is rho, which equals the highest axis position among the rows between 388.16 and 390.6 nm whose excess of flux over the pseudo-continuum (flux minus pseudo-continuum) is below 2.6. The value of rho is 390.532 nm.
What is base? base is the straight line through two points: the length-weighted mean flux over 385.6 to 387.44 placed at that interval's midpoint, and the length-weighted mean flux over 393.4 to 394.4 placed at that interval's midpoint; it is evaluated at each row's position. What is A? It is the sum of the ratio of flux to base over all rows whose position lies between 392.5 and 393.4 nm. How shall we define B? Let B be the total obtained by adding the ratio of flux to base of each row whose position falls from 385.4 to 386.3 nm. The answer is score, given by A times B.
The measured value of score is 73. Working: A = 8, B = 9.3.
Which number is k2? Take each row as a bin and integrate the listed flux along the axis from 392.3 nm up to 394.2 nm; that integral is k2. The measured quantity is 8.3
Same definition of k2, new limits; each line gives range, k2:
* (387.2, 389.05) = 13.8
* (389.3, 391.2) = 15.7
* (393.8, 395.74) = 14.5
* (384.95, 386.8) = 14.4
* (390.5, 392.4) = 16.0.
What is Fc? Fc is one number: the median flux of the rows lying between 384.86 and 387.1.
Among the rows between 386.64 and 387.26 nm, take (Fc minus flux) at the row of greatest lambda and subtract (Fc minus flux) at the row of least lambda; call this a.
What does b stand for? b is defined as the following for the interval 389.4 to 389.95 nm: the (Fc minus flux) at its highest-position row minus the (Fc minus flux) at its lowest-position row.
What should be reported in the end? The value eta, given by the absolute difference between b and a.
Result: 1.00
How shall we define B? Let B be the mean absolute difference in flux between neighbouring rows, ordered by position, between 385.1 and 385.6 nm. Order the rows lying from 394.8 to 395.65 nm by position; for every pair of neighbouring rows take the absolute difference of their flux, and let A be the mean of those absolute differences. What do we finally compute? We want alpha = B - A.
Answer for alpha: 0.10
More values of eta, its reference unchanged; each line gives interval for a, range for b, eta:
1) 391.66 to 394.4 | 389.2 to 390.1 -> 2.14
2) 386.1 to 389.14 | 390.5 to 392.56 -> 0.56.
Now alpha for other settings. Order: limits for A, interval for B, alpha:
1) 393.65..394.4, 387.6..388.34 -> -0.17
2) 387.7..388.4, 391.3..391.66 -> -0.07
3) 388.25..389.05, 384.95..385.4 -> -0.20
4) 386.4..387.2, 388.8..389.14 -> 0.37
